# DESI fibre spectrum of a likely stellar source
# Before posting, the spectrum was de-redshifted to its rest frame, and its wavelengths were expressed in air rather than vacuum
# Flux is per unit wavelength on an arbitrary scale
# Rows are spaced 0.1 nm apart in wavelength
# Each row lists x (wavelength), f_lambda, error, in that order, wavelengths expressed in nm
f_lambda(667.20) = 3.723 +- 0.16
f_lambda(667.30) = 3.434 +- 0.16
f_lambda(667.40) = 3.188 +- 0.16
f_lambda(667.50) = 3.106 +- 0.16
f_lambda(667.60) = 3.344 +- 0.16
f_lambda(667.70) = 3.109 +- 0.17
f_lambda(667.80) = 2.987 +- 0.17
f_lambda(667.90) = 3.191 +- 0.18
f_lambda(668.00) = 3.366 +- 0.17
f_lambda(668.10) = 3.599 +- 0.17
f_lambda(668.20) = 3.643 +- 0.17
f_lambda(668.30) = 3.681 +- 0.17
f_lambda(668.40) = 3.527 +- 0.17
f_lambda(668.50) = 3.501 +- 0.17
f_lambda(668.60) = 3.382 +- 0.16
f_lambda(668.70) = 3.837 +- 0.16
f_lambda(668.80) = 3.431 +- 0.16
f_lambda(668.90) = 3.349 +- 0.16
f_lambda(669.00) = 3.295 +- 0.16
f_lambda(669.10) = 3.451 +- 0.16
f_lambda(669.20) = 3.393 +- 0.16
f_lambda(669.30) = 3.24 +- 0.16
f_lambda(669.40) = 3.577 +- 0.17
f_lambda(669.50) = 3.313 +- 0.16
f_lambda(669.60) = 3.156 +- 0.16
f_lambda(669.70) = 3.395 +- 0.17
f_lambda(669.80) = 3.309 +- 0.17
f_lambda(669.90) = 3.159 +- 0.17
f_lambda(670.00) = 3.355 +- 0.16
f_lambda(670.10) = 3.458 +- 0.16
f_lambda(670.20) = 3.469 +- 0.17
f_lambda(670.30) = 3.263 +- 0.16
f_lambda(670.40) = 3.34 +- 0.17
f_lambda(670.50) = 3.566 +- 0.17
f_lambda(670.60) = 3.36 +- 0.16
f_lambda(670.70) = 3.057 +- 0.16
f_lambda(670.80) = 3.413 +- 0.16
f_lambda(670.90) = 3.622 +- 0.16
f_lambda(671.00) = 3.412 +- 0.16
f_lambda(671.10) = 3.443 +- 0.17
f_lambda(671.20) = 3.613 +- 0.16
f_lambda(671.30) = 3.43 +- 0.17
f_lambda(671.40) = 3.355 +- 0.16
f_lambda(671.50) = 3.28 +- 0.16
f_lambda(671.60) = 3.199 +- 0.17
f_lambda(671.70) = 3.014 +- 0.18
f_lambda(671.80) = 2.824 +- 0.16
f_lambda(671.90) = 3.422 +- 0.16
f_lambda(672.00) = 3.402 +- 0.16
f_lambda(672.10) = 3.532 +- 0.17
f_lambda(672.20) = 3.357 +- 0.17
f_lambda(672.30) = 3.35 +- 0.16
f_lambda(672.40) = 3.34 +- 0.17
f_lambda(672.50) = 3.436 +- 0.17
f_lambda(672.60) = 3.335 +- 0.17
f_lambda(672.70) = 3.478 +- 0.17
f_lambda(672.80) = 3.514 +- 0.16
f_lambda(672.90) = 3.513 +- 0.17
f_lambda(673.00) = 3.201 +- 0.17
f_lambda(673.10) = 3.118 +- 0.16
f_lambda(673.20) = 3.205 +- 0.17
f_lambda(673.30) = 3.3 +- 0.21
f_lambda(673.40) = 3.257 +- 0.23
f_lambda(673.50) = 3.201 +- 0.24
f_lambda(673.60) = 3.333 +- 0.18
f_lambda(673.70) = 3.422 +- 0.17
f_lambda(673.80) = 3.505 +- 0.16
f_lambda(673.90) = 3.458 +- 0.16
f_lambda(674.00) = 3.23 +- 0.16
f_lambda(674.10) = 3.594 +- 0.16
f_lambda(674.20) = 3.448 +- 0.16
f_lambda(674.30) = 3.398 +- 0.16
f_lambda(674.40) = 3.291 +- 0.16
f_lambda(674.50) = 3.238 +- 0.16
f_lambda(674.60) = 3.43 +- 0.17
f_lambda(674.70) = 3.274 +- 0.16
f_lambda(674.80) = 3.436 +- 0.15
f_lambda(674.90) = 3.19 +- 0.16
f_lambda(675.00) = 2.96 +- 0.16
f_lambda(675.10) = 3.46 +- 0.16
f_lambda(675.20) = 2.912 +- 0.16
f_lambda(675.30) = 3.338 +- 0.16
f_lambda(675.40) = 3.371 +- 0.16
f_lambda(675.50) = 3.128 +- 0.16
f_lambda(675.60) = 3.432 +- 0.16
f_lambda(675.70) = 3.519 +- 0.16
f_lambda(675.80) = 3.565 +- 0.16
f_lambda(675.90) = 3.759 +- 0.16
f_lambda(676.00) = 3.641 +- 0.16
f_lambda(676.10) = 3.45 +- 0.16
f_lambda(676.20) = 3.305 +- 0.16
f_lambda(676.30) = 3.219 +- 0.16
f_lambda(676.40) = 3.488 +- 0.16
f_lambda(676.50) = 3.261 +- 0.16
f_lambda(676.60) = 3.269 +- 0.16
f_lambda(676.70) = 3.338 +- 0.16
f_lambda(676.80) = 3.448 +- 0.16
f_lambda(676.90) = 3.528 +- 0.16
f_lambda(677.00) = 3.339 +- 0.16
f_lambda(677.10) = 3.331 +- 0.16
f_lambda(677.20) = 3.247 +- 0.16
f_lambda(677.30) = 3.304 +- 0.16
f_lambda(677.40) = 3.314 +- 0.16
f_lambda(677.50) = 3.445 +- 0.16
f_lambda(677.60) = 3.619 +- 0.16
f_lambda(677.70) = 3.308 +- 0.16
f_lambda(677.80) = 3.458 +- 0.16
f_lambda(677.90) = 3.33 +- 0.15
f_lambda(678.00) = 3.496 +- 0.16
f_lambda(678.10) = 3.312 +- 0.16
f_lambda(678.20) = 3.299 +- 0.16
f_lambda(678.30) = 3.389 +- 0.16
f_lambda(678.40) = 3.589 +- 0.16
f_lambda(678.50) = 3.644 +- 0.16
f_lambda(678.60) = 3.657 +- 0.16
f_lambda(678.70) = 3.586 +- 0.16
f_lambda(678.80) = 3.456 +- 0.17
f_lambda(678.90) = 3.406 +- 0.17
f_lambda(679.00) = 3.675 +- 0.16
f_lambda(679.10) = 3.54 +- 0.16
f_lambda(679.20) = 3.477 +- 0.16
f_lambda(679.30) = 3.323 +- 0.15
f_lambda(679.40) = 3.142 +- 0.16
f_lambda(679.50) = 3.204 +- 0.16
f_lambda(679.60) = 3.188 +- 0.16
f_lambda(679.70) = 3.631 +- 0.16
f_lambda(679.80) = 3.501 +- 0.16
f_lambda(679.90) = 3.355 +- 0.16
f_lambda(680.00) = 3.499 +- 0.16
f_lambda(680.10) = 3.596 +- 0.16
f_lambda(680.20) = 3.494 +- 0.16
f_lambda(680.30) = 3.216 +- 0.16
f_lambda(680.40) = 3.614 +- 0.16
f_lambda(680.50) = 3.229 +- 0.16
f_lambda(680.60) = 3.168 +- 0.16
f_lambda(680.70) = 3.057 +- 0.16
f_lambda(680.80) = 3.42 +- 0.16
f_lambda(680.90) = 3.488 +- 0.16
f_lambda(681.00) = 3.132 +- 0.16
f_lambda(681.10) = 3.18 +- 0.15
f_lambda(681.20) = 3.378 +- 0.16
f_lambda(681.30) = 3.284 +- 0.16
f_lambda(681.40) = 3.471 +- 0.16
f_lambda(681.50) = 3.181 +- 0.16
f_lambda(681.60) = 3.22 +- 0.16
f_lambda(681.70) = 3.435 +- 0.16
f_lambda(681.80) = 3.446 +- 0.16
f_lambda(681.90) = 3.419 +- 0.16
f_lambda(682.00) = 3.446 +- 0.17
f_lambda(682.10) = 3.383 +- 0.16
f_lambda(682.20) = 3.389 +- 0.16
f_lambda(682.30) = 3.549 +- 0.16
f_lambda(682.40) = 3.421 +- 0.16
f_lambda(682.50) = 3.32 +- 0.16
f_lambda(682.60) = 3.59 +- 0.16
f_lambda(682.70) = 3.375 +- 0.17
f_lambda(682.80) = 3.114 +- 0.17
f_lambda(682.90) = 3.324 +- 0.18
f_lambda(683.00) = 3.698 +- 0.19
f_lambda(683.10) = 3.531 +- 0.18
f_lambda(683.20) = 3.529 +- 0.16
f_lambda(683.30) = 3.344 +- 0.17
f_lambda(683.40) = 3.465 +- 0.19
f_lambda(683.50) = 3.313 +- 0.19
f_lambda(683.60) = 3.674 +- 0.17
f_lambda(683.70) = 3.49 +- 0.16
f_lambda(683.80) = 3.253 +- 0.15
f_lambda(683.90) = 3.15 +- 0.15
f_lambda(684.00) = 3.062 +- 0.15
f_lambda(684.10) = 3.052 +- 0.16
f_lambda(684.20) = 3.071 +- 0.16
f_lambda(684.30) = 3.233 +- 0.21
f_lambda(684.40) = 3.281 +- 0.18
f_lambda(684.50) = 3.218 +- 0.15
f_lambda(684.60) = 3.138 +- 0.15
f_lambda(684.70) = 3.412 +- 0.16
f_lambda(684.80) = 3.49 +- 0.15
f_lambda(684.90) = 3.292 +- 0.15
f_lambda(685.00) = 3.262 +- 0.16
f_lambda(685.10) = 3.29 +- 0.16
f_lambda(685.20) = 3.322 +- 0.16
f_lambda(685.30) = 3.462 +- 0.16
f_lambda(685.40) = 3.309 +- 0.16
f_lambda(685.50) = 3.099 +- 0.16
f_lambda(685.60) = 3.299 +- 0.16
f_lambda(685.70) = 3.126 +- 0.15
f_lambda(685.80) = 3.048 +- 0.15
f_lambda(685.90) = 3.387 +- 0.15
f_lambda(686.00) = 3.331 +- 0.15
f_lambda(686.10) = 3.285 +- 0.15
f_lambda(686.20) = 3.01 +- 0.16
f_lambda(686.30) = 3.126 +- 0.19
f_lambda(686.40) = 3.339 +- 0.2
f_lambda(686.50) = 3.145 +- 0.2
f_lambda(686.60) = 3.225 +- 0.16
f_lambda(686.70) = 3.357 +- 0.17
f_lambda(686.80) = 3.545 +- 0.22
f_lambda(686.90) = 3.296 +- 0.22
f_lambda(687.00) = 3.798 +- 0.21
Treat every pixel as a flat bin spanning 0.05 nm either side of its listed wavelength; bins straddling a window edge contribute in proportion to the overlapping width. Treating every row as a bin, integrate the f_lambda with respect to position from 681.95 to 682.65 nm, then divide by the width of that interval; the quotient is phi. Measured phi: 3.44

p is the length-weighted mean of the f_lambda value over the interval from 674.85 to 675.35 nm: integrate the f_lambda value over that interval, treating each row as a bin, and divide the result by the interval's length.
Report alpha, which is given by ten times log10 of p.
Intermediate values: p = 3.17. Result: 5.01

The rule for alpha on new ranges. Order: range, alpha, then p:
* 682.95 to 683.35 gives 5.47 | 3.53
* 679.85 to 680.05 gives 5.35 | 3.43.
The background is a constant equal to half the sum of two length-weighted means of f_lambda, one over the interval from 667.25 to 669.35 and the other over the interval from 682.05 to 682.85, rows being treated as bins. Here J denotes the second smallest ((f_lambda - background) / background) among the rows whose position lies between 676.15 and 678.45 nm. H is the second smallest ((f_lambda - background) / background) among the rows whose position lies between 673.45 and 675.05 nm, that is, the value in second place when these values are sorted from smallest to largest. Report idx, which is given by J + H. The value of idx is -0.100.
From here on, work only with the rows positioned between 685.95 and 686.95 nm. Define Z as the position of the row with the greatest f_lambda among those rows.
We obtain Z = 686.80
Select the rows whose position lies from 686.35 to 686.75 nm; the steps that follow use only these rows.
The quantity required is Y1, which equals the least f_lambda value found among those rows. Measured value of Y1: 3.145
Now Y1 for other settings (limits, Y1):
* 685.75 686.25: 3.01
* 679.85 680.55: 3.216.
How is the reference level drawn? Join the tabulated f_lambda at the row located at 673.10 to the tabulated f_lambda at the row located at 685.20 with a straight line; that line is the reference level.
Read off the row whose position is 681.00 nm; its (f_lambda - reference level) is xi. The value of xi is -0.12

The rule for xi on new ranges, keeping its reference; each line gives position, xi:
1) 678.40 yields 0.38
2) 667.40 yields 0.17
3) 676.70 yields 0.16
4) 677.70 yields 0.11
